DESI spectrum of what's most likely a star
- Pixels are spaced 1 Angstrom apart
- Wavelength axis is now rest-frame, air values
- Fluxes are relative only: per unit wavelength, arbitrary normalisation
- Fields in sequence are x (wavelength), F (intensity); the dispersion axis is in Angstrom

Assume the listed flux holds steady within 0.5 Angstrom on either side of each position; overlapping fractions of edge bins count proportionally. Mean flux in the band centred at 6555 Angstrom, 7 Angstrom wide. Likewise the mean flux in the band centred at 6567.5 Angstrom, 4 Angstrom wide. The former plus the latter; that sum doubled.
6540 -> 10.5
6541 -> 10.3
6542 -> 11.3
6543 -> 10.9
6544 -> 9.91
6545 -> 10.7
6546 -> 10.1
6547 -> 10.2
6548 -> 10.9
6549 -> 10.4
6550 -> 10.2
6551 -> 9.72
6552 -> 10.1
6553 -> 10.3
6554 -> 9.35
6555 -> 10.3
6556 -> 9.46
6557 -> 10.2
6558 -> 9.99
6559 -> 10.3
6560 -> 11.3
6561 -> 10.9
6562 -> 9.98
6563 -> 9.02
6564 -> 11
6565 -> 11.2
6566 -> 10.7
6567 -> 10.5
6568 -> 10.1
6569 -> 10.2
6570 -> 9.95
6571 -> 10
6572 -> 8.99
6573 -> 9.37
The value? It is 40.7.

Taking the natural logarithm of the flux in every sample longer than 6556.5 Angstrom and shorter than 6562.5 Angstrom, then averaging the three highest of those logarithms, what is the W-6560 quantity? 2.38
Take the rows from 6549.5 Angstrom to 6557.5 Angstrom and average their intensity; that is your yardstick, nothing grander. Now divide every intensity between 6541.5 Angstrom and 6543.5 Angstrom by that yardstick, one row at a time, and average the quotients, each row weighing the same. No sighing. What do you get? 1.12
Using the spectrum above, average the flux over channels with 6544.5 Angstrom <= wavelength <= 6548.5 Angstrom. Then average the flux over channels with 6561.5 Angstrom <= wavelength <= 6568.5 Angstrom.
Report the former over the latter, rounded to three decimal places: 1.011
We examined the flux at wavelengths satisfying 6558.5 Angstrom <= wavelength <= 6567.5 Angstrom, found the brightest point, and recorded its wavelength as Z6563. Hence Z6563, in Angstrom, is 6560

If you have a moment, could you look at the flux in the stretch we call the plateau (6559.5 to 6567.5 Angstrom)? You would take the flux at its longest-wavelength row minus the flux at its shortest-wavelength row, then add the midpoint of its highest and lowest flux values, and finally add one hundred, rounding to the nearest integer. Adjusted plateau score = 109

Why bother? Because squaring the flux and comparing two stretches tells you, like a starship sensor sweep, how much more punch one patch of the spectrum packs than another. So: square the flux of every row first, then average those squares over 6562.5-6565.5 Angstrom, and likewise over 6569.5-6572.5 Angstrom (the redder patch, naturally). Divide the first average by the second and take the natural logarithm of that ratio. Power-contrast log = 0.16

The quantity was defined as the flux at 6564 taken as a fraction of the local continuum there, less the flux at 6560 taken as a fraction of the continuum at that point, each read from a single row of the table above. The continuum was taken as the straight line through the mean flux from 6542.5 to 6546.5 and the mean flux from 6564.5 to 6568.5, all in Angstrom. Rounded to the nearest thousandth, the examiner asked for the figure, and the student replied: -0.032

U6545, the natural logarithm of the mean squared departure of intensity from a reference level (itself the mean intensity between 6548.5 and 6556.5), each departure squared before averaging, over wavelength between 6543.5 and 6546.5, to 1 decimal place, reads -1.7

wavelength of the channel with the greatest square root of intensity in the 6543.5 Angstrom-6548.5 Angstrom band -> 6548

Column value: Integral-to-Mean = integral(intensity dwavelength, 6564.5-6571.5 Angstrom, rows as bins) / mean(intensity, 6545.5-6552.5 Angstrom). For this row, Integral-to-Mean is 7.1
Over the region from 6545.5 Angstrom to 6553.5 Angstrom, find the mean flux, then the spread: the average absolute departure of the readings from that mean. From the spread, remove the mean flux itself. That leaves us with -10.0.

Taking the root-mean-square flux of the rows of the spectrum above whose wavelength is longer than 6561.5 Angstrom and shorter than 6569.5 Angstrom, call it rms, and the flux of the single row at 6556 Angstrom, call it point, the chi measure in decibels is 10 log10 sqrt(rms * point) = 10.0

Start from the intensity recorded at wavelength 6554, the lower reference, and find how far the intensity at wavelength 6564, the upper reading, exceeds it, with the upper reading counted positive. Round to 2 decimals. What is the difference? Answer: 1.65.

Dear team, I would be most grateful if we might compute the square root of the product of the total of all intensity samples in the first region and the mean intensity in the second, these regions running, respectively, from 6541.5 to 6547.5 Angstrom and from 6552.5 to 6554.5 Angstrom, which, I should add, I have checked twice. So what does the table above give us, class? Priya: 25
